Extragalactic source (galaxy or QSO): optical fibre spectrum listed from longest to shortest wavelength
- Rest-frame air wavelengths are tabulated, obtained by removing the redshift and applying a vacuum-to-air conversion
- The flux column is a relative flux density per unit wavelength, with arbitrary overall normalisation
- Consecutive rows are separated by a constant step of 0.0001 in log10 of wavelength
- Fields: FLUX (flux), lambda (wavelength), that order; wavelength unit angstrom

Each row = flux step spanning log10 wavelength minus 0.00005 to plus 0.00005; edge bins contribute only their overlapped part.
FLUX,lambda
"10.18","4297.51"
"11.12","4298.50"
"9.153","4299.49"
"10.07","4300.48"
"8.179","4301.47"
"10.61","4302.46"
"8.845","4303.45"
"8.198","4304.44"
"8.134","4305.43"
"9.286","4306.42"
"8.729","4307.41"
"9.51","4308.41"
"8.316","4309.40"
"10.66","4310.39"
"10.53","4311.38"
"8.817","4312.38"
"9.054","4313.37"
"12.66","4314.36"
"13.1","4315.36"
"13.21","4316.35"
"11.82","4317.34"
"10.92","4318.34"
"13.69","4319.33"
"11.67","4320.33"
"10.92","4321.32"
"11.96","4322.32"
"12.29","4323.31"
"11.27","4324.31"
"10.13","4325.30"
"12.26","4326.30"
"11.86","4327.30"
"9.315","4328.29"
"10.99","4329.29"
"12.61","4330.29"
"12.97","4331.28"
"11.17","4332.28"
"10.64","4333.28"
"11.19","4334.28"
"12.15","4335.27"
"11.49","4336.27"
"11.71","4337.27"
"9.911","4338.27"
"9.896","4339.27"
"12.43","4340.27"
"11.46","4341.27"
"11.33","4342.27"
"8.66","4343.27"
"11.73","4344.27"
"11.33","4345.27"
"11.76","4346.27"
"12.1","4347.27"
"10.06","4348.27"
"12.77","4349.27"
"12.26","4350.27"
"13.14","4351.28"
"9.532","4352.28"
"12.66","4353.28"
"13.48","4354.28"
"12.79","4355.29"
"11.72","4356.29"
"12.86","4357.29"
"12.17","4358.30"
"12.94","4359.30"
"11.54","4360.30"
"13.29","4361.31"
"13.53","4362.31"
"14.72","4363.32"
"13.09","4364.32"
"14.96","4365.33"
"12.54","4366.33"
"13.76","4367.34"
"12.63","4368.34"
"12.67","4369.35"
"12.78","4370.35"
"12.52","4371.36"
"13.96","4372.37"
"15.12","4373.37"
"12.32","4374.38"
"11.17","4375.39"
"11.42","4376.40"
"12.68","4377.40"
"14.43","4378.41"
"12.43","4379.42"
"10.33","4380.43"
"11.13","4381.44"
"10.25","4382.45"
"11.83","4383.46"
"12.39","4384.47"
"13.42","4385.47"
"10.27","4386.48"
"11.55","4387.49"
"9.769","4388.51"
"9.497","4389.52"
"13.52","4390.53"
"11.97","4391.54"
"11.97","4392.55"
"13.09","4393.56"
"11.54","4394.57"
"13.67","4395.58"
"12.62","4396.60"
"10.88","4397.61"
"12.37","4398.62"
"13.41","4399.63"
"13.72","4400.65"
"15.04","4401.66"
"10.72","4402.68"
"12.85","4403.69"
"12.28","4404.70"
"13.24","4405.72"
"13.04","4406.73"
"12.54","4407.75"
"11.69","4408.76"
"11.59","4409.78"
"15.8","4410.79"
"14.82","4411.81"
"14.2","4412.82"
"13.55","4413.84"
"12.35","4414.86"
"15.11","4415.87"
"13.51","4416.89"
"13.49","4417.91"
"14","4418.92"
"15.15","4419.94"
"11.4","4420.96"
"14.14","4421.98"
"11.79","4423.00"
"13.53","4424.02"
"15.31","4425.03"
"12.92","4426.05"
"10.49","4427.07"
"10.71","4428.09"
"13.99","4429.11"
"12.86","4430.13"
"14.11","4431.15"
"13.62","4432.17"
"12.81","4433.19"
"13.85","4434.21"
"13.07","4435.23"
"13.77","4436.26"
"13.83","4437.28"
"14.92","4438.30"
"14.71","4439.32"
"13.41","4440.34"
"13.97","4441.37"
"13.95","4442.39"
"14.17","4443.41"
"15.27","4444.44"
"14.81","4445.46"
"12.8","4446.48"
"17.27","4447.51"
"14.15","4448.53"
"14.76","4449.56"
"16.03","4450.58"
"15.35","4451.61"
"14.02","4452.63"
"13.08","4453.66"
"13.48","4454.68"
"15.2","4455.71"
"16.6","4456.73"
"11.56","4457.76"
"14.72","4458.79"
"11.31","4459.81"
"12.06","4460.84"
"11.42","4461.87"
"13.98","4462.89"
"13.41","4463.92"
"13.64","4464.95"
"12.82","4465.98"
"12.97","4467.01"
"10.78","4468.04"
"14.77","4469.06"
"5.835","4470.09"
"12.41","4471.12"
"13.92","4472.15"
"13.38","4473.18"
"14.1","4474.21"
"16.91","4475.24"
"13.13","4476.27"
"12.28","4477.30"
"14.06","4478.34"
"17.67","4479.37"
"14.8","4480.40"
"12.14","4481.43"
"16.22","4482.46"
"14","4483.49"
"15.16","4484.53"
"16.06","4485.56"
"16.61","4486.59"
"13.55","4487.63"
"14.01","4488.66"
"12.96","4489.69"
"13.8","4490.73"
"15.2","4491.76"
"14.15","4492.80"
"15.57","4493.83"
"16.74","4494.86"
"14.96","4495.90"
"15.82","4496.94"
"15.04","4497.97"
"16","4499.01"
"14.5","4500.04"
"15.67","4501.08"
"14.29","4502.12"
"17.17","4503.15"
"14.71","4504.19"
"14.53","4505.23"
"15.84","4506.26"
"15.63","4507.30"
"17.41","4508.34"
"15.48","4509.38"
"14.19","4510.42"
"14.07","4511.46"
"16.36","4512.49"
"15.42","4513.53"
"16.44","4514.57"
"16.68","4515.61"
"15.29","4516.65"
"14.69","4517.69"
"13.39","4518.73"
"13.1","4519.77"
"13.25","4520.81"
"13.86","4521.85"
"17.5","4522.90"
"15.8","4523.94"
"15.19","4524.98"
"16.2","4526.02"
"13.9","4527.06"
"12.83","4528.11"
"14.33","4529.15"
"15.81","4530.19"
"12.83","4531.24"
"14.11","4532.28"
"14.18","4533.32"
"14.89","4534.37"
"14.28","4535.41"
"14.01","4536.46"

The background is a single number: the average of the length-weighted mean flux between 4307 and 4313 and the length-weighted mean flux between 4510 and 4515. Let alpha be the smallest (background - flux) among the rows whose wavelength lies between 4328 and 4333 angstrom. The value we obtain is -0.6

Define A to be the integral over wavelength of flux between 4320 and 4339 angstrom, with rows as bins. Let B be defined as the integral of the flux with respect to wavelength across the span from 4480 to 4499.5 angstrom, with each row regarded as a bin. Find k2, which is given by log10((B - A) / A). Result -0.47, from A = 216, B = 290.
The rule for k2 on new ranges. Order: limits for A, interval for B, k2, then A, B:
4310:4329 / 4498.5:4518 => -0.40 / 216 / 302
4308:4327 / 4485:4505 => -0.38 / 213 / 302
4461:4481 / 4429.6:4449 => -1.52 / 265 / 273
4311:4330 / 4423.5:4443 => -0.67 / 217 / 263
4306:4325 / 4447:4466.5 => -0.52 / 208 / 272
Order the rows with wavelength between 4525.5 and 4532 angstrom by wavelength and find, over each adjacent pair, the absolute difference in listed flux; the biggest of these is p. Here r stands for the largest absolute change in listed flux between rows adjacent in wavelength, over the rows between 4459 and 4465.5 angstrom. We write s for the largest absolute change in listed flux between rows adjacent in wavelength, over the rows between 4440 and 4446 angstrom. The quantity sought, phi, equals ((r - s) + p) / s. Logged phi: 4.0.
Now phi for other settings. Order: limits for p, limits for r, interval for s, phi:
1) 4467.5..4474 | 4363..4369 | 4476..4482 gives 2.1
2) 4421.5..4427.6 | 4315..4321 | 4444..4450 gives 0.2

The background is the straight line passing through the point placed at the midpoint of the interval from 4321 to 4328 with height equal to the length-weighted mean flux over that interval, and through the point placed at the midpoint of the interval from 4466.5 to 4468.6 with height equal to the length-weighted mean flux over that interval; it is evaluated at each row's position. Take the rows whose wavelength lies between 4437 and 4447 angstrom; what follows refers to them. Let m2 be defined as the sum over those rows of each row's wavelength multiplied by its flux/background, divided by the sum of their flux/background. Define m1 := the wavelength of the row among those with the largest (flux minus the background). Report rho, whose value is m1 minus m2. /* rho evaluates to 2.6 angstrom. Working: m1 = 4444.44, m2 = 4441.9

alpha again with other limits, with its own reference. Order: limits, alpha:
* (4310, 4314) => 1.7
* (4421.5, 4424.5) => -1.8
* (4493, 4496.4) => -4.4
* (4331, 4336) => -0.6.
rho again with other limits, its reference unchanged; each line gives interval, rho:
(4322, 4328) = -1.5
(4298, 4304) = -2.4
